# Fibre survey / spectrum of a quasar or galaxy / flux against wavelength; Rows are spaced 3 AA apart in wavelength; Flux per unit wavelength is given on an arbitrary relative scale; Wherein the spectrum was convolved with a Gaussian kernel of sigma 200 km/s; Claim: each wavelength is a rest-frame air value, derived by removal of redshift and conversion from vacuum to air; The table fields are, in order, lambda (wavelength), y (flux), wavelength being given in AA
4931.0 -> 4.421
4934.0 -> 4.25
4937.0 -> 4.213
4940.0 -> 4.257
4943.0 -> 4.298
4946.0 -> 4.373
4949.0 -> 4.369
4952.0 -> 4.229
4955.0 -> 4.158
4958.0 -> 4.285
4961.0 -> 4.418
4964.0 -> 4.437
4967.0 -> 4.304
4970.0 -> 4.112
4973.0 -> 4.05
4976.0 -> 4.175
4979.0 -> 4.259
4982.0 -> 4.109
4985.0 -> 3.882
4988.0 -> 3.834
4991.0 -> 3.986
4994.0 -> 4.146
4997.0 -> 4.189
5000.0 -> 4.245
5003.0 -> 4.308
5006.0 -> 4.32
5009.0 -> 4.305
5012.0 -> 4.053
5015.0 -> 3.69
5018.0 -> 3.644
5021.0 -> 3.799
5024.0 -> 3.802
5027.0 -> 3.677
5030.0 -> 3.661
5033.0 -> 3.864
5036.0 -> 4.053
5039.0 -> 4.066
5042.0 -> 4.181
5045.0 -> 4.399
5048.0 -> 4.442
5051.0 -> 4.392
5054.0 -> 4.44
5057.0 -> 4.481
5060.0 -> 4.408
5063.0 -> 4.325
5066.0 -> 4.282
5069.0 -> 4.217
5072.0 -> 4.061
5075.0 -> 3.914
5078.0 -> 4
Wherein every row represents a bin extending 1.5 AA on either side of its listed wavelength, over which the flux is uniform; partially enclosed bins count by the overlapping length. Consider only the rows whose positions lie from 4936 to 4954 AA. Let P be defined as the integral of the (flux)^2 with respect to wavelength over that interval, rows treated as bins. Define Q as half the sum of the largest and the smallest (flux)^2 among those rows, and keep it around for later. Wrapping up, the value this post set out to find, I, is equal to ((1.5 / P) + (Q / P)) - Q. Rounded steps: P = 331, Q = 18.4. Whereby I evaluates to -18.4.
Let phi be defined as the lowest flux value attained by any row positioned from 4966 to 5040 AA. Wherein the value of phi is 3.644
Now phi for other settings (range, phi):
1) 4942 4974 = 4.05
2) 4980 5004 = 3.834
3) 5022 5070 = 3.661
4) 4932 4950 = 4.213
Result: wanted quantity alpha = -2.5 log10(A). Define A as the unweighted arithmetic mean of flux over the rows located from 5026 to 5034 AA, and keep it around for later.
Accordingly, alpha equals -1.43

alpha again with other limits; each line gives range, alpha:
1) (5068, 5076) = -1.52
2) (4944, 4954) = -1.59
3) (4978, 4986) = -1.53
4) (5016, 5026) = -1.43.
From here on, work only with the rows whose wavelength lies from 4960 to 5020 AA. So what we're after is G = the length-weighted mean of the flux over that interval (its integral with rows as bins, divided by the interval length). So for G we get 4.12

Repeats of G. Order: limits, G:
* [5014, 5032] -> 3.72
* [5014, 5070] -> 4.10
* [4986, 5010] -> 4.16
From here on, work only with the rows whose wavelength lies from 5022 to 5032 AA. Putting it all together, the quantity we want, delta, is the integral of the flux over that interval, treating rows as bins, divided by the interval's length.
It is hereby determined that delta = 3.7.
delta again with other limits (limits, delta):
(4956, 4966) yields 4.4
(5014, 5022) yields 3.7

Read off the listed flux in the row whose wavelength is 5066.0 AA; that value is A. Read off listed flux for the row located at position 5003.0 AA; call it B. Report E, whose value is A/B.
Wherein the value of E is 0.99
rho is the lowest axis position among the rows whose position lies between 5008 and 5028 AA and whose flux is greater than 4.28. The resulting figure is 5009.0 AA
